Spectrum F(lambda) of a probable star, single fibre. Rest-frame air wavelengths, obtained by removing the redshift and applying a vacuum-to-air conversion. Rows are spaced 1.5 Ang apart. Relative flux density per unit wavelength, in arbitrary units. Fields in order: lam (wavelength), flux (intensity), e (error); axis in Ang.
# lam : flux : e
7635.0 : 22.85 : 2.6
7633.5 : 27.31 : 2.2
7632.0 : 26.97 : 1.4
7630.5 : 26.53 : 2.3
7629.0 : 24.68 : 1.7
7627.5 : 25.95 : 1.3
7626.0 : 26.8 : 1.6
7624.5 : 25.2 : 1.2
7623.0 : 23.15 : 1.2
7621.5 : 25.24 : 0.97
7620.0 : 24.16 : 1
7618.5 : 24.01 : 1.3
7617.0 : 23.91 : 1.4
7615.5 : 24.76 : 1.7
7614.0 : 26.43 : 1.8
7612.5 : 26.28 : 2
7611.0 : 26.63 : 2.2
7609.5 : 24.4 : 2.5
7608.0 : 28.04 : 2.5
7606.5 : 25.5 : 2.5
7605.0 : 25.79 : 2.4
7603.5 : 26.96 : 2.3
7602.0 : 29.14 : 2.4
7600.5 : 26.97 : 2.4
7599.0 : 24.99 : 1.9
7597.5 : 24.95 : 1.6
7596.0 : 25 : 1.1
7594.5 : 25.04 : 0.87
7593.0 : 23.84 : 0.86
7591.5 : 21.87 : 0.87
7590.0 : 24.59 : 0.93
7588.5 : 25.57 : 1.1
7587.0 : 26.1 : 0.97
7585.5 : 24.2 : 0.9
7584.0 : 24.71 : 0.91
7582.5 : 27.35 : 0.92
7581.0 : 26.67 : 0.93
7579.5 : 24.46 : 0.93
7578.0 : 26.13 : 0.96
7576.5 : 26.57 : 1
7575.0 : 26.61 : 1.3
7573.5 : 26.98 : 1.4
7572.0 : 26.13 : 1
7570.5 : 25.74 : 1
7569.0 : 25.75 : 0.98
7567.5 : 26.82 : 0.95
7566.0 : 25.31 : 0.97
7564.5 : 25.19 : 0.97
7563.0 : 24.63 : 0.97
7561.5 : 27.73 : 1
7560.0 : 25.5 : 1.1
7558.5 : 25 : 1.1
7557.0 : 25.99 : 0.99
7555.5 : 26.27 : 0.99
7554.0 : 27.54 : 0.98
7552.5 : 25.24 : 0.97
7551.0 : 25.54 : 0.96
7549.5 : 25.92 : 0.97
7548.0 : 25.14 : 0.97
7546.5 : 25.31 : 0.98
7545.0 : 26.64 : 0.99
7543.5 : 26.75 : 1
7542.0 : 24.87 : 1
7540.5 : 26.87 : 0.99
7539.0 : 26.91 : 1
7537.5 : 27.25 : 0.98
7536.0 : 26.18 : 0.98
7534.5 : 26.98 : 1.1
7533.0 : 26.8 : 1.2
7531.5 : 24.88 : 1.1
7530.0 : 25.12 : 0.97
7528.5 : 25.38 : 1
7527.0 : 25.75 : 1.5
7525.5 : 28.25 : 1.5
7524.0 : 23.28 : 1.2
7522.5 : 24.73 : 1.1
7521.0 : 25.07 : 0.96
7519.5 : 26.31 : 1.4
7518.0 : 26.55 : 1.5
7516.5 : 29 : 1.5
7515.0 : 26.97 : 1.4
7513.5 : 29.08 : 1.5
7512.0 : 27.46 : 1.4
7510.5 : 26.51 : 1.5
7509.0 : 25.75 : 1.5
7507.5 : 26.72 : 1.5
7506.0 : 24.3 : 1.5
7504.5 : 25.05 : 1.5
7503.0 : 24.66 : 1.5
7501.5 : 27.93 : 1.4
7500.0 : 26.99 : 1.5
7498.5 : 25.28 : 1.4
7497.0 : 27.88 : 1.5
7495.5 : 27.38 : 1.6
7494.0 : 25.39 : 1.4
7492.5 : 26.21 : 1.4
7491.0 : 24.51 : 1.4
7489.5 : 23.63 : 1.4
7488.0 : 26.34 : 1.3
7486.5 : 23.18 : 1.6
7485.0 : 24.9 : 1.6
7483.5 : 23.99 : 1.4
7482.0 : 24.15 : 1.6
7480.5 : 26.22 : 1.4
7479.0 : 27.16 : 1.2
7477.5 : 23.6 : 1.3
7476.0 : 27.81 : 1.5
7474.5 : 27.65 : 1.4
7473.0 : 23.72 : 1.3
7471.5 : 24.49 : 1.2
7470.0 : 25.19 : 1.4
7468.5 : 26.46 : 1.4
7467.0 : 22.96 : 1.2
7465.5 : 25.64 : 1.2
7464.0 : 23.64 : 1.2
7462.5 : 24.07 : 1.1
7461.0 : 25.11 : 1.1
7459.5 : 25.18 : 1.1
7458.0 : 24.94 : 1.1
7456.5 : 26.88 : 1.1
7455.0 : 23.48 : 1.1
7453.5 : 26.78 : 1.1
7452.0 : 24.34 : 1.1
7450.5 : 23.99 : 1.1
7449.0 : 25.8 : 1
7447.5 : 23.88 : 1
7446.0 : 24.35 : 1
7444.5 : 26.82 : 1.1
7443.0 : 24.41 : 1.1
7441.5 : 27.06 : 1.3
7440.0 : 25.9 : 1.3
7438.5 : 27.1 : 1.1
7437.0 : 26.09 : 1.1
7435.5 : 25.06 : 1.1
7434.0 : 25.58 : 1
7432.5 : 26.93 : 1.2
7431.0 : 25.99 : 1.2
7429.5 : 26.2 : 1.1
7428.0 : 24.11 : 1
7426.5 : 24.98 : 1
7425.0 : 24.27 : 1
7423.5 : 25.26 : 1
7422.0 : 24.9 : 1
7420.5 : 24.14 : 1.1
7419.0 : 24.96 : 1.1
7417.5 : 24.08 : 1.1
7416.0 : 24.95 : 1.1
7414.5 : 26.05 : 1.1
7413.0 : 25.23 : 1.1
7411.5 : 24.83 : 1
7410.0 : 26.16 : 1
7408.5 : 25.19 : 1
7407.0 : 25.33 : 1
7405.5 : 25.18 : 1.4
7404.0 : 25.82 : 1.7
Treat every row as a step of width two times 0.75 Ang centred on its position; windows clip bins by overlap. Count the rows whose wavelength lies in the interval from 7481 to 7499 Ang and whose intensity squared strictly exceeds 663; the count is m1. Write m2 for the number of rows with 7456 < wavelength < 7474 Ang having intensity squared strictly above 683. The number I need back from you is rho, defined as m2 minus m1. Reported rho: -2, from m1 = 4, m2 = 2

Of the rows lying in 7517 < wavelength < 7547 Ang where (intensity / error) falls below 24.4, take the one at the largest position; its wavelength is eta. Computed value 7533.0 Ang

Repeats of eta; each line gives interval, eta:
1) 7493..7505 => 7504.5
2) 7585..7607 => 7606.5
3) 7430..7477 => 7476.0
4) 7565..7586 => 7575.0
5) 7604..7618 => 7617.0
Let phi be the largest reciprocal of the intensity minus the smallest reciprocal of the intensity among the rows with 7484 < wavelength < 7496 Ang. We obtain 0.0066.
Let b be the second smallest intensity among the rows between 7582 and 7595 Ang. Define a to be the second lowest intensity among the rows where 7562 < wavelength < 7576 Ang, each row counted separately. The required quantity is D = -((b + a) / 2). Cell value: -24.5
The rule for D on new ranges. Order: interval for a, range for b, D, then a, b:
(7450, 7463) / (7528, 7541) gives -24.6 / 23.99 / 25.12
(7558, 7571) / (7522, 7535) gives -24.9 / 25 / 24.73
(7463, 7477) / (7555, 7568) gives -24.3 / 23.64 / 25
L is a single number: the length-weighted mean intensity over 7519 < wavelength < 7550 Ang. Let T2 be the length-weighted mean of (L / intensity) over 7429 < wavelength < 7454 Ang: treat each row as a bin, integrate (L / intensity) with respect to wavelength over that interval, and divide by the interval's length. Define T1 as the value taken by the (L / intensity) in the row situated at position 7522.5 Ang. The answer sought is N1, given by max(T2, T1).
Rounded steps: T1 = 1.05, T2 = 1.01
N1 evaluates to 1.05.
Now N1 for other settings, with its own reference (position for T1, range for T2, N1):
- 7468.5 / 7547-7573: 1.00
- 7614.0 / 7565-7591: 1.01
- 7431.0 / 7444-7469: 1.04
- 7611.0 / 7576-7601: 1.03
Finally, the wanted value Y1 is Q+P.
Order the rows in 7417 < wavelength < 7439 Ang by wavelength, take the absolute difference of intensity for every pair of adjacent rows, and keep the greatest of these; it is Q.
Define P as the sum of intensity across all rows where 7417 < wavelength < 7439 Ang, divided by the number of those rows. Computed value 27.4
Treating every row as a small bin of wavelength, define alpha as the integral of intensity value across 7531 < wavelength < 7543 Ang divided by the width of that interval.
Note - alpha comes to 26.4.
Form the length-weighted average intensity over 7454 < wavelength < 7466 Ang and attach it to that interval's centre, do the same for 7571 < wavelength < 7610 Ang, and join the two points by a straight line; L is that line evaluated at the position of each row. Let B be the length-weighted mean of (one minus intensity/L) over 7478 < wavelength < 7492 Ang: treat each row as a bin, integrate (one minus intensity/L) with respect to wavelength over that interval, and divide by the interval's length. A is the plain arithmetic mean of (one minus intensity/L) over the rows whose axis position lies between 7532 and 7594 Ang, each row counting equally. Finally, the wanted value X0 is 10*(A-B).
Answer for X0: -0.18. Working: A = -0.012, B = 0.006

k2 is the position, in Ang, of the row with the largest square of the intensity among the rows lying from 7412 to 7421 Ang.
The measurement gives 7414.5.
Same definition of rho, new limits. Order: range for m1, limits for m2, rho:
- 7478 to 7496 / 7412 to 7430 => -4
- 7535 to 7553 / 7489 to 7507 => -2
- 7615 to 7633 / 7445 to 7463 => -2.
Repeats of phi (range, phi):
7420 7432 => 0.0033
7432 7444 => 0.0041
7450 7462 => 0.0054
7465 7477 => 0.0076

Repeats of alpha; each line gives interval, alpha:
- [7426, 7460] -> 25.5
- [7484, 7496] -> 25.1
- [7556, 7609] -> 25.8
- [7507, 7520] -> 27.2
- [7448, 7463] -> 25.1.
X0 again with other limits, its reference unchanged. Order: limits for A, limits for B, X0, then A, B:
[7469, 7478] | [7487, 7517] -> 0.28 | -0.017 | -0.045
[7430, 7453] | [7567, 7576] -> -0.03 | -0.032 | -0.029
